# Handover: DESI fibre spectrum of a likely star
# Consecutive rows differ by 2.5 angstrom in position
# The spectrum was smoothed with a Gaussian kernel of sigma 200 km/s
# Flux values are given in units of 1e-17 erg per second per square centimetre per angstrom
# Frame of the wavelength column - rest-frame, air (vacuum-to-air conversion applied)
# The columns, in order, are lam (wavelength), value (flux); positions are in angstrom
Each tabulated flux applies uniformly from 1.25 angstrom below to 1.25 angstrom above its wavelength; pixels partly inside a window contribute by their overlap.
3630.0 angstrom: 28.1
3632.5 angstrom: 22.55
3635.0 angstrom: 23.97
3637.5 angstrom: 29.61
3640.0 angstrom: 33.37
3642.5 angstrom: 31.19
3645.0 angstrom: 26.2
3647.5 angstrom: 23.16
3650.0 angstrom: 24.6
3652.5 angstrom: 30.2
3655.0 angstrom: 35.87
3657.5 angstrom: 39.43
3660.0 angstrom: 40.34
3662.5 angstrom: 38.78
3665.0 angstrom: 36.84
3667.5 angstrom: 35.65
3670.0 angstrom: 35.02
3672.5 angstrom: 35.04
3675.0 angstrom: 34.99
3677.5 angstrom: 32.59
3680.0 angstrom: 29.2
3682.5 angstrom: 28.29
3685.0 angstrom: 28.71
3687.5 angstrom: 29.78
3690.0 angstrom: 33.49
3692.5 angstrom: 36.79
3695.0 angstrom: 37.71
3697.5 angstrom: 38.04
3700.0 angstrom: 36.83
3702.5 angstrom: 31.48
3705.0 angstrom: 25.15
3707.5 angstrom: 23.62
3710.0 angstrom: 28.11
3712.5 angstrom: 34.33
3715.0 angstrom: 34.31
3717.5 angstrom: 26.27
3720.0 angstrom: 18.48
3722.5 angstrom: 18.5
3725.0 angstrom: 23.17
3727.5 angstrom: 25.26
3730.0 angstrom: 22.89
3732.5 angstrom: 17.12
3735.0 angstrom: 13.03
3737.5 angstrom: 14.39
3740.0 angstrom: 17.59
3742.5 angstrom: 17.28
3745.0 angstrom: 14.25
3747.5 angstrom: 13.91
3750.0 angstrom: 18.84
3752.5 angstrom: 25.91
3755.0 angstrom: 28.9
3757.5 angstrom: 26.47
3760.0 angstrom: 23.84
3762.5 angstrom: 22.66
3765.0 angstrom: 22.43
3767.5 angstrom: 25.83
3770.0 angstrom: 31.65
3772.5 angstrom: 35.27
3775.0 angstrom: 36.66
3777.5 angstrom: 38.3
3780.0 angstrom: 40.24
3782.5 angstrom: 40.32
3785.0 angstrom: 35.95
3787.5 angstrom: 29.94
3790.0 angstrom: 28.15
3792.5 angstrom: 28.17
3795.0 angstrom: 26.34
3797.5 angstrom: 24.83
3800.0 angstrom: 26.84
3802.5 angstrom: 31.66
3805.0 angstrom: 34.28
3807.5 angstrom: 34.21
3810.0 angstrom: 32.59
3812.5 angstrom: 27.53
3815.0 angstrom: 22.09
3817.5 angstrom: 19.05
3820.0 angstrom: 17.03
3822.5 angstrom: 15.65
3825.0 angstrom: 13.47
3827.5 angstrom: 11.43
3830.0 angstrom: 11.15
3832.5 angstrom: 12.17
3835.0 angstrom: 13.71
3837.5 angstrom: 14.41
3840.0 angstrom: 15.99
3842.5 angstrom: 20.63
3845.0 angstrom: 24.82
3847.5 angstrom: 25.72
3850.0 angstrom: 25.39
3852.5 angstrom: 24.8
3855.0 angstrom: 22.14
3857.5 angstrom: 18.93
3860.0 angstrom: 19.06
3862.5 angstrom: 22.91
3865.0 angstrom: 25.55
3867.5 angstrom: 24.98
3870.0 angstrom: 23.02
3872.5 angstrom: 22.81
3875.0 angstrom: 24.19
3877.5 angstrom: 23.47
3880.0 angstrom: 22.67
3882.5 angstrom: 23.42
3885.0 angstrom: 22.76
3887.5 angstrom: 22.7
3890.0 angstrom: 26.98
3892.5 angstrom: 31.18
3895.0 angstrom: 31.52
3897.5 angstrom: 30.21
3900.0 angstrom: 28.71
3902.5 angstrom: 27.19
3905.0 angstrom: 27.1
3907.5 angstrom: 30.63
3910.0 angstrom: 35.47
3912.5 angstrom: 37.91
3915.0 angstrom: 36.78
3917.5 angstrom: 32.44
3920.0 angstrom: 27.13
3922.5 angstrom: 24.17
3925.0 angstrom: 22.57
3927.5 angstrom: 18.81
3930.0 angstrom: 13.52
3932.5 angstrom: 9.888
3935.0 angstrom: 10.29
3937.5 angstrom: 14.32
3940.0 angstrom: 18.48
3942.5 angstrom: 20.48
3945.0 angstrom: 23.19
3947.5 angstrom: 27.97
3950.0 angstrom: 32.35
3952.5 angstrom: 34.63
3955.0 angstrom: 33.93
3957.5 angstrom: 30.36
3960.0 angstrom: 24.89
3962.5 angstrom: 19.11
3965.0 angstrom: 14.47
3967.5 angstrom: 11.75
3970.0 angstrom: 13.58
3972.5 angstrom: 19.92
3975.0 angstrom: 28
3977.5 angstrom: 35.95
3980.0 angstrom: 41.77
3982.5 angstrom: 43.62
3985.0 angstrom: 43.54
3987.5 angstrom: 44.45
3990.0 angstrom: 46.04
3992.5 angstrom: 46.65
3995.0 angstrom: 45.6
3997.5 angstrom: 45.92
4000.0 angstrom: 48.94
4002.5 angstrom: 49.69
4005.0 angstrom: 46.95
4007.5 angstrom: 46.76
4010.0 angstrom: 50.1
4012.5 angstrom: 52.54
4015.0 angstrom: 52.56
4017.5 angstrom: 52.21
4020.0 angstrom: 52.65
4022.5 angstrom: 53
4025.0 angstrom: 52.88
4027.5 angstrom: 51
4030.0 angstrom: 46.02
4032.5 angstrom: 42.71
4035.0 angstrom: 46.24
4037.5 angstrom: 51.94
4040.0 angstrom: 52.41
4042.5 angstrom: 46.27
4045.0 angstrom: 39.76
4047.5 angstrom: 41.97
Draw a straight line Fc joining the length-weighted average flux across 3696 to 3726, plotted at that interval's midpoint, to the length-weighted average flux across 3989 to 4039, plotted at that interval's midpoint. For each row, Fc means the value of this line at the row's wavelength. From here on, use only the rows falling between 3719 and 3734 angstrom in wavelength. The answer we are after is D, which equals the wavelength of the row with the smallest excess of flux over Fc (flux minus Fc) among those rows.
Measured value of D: 3732.5 angstrom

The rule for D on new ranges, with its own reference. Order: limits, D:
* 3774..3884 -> 3830.0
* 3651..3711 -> 3707.5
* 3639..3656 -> 3647.5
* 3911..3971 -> 3967.5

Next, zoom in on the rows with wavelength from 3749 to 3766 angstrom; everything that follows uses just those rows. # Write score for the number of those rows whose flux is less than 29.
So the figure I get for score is 7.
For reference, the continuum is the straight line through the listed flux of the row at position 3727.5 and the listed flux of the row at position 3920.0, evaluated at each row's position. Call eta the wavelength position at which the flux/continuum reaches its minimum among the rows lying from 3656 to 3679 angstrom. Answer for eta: 3677.5 angstrom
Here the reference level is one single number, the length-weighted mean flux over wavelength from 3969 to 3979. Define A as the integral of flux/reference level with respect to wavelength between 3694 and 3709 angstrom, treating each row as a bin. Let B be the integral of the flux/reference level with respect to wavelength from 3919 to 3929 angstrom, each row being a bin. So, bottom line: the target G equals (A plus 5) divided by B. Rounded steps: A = 19.1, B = 9.1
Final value 2.7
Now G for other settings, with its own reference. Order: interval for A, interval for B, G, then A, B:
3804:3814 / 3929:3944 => 2.0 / 12.7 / 8.8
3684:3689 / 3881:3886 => 2.4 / 5.9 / 4.6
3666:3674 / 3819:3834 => 2.0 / 11.3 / 8.0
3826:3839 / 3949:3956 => 1.2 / 6.6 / 9.4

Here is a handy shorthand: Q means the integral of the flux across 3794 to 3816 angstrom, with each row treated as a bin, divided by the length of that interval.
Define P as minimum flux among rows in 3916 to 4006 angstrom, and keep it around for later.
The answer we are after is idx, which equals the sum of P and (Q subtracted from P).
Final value -9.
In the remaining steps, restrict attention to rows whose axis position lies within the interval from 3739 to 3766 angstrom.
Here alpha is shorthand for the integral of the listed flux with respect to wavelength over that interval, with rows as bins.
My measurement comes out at 570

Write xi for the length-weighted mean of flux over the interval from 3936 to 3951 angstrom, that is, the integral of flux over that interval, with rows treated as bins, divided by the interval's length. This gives 22.4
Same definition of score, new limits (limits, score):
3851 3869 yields 7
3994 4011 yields 0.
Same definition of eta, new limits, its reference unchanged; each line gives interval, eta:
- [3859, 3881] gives 3860.0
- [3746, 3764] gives 3747.5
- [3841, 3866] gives 3857.5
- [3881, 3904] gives 3887.5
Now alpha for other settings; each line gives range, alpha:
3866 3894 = 685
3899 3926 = 812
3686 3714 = 904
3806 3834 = 553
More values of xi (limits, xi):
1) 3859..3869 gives 23.2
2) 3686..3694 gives 33.3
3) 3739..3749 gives 15.8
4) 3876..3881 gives 23.1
